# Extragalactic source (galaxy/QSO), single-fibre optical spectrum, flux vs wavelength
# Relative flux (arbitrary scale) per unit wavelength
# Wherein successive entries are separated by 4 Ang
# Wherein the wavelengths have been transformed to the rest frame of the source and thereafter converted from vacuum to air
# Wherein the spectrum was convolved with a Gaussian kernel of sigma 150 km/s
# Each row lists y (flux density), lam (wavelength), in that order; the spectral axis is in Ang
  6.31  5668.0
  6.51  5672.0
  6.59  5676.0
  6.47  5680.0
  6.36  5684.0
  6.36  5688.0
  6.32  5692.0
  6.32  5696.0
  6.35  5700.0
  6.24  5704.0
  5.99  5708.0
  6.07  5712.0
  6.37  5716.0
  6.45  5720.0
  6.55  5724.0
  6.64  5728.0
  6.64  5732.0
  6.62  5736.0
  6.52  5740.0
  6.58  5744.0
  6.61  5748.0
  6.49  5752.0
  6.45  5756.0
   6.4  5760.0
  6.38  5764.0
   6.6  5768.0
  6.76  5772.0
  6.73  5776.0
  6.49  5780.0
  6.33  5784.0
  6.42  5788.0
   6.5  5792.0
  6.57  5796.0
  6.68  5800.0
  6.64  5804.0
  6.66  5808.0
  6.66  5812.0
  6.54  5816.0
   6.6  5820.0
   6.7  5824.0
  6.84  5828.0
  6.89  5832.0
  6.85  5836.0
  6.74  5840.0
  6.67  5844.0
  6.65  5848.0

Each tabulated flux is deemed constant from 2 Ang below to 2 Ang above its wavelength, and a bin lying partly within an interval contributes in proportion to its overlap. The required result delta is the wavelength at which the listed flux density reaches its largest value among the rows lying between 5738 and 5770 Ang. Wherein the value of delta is 5748.0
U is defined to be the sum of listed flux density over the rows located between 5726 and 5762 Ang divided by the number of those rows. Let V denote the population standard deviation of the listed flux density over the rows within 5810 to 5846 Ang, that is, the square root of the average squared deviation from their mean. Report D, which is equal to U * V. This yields 0.74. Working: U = 6.55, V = 0.112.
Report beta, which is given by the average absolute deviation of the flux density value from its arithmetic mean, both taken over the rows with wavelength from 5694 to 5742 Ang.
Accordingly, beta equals 0.173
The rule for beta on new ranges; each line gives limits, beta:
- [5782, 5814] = 0.106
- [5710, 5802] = 0.115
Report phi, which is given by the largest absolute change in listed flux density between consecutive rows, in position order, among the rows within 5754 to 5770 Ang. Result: 0.22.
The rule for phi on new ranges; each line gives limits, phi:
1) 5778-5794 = 0.16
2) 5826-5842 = 0.11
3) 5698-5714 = 0.25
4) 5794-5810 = 0.11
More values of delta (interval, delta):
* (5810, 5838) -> 5832.0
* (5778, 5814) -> 5800.0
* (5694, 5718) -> 5716.0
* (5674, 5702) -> 5676.0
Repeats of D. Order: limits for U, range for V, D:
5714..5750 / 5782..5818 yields 0.75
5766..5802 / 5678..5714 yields 0.95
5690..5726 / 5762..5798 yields 0.88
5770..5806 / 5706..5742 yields 1.51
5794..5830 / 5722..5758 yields 0.43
